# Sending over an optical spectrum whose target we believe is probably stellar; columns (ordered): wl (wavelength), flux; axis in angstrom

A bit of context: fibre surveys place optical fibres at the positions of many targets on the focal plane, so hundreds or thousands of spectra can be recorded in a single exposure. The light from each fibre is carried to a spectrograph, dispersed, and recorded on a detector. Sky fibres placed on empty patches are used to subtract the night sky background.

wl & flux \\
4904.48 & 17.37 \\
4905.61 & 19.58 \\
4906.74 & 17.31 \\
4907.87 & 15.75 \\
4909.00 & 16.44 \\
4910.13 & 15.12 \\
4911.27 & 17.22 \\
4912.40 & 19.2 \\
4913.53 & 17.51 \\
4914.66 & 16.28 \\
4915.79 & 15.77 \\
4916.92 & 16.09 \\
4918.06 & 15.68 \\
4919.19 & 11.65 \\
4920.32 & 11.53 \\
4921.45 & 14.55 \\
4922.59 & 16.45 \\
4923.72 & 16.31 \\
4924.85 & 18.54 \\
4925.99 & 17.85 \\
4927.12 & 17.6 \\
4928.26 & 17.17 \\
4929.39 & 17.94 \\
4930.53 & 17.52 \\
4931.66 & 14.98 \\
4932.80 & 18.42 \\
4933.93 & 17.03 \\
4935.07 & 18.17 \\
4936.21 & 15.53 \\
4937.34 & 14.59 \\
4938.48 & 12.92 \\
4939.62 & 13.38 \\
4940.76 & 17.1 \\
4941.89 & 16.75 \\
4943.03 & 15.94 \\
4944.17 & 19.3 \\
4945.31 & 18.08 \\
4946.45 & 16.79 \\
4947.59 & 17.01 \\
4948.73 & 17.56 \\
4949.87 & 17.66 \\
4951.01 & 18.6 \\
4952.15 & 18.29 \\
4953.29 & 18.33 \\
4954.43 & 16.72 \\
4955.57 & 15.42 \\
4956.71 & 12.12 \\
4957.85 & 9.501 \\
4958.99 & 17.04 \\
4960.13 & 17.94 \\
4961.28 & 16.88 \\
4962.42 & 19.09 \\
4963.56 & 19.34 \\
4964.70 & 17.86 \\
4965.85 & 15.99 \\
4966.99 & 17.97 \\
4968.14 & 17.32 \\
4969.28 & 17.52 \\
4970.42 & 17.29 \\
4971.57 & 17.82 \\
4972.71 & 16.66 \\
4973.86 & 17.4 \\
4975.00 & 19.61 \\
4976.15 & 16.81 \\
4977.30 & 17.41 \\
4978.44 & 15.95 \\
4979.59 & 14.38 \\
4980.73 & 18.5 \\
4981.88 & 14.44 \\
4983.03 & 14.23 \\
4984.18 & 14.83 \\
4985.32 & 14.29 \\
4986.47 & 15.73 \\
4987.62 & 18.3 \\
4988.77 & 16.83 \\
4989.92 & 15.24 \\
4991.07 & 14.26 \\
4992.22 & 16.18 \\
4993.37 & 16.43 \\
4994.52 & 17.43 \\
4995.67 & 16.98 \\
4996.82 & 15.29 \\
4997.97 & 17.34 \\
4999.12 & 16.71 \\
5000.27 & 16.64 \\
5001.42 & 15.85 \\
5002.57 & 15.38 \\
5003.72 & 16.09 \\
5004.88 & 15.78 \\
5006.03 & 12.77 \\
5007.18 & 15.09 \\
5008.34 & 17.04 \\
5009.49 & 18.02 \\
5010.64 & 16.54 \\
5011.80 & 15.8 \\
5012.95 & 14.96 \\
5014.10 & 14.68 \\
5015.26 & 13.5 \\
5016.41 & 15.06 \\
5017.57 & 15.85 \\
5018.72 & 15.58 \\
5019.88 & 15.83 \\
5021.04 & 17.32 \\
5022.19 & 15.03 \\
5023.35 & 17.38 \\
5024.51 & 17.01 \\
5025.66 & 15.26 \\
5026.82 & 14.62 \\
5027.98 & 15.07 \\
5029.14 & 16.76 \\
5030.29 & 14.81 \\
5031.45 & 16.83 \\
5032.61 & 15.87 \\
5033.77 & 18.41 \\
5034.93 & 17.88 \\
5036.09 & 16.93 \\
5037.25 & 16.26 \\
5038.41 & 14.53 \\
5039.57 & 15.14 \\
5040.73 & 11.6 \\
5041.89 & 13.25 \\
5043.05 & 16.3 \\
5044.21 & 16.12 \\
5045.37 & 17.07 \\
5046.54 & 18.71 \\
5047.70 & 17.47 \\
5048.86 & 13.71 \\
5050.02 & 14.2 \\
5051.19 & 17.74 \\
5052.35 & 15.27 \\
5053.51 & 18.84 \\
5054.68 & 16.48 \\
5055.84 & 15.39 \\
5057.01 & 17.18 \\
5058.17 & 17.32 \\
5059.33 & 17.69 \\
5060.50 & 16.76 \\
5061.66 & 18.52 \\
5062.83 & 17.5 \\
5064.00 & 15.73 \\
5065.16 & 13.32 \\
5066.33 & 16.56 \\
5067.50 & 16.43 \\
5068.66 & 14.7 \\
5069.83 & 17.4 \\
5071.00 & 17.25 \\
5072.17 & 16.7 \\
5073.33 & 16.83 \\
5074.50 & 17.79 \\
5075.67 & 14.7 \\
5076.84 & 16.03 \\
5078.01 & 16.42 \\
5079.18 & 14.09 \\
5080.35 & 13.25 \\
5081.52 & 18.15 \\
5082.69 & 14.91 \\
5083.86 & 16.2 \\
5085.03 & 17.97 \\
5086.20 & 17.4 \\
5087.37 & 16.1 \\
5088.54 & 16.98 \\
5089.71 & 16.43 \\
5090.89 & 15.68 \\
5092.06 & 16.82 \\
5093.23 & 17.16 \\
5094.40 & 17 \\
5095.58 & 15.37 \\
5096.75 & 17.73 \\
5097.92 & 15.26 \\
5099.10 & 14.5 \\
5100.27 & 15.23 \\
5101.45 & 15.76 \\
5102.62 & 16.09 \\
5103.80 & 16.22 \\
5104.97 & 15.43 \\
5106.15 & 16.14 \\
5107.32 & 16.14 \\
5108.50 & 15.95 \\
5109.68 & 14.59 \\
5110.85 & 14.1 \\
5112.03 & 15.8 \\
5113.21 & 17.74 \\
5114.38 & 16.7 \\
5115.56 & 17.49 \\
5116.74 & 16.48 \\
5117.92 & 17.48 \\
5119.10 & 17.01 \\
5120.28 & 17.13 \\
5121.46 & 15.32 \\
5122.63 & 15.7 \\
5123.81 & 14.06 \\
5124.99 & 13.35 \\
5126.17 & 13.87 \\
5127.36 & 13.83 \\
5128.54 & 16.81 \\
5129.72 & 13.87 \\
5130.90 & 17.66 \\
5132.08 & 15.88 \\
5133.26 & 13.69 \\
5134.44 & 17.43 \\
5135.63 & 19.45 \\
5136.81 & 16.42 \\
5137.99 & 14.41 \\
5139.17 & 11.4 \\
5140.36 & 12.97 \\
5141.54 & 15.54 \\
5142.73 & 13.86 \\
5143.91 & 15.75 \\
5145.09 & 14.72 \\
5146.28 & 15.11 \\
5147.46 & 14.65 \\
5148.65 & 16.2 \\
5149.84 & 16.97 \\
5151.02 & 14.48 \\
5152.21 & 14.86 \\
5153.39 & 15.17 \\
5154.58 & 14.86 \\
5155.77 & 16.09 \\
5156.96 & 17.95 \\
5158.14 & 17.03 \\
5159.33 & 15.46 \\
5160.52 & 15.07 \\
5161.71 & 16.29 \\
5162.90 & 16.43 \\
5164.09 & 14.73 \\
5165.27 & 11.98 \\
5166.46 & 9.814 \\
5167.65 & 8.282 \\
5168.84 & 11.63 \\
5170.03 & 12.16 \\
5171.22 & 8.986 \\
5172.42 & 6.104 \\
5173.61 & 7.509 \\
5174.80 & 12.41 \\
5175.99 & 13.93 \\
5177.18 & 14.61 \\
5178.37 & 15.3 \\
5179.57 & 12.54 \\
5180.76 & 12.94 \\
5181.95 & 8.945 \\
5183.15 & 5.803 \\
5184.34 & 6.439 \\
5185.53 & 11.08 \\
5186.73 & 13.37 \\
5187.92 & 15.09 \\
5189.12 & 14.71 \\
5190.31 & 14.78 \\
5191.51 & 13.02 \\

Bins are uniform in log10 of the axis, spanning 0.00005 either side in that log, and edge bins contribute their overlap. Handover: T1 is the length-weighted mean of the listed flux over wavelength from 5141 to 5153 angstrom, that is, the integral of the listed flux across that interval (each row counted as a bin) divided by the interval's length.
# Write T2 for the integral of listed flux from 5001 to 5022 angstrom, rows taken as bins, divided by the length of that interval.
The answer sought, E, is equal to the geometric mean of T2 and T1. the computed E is 15.4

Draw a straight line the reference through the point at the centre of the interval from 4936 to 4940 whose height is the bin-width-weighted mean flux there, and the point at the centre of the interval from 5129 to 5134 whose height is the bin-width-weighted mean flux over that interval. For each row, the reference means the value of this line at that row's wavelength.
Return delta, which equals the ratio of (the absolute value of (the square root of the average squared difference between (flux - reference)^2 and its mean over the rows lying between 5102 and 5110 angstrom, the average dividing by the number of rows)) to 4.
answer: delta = 0.1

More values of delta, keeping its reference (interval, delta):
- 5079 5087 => 0.9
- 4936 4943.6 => 0.8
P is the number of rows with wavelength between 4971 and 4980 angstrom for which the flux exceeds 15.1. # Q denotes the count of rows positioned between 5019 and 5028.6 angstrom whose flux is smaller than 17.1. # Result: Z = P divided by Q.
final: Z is 1.2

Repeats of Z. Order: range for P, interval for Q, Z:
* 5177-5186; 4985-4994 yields 0.1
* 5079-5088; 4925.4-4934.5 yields 2.5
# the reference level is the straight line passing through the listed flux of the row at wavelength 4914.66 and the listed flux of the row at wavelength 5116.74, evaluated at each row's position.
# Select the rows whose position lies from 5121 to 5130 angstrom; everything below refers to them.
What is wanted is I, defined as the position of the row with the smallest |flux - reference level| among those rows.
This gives 5128.54 angstrom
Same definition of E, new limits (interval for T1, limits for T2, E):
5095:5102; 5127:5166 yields 15.5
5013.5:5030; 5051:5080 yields 16.0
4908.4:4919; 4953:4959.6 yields 15.6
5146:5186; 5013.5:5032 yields 14.3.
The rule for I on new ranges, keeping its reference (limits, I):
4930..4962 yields 4943.03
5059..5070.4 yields 5067.50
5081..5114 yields 5089.71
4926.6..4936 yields 4933.93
